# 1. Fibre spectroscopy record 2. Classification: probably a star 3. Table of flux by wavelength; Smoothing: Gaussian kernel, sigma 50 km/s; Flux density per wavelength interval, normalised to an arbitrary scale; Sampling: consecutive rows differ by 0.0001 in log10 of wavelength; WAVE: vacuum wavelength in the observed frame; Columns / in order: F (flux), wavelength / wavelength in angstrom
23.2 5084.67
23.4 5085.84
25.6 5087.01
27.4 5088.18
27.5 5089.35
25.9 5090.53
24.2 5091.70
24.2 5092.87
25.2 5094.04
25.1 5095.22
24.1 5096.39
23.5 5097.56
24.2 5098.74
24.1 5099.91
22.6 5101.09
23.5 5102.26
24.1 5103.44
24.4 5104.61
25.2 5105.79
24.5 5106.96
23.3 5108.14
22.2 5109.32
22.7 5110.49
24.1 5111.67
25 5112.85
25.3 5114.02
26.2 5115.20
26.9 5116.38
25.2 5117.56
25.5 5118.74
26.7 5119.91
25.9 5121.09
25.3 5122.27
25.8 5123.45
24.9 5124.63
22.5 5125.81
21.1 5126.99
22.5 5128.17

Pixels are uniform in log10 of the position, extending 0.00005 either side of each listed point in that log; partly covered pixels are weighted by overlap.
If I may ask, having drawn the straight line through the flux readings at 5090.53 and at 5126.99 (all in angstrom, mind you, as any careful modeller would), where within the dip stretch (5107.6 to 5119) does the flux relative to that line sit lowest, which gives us 5109.32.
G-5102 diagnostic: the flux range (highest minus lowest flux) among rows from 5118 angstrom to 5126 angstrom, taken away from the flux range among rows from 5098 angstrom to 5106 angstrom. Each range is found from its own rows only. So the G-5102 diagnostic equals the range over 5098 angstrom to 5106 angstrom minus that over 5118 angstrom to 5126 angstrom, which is -1.6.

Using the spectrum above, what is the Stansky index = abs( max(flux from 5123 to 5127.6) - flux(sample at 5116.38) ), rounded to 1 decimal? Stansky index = 1.1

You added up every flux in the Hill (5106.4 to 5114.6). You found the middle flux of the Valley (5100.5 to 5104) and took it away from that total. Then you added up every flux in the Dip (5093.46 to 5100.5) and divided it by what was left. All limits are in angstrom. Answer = 1.0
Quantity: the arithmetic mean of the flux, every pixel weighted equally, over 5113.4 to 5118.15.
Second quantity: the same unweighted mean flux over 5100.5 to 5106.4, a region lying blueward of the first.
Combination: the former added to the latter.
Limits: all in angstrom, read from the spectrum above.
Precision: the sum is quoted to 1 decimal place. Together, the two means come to 49.9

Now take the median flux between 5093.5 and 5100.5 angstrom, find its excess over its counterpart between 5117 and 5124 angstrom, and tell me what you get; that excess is -1.5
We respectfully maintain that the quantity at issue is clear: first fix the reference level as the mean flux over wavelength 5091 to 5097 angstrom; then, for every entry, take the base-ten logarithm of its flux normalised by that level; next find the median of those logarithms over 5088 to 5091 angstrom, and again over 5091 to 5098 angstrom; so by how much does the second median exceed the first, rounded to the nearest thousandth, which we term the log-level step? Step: -0.054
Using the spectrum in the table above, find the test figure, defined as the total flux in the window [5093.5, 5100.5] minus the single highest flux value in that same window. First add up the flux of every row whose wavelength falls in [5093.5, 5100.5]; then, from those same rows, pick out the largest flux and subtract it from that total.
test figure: 121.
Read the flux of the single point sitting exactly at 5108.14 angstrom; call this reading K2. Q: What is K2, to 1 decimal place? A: 23.3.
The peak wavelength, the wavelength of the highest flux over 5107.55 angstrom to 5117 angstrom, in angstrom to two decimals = 5116.38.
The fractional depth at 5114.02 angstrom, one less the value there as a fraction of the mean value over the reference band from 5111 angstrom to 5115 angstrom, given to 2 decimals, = -0.02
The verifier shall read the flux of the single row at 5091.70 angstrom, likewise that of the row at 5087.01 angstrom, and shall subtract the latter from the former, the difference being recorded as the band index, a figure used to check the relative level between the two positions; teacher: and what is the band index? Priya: -1.4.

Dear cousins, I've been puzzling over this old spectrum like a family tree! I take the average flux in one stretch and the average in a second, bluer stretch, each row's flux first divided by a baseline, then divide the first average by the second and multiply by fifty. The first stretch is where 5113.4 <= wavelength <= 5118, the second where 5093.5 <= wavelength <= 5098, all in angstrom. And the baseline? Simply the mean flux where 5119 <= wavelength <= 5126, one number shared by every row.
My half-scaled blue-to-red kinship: 52.9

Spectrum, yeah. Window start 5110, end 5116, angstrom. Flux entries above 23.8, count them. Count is 4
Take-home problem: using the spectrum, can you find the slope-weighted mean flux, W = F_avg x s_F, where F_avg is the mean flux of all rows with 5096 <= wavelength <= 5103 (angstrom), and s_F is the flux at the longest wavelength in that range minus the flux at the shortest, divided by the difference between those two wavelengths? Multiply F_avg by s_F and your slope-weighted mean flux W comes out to -2.4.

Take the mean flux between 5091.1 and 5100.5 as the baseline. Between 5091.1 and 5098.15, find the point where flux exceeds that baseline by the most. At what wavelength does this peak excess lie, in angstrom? 5094.04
